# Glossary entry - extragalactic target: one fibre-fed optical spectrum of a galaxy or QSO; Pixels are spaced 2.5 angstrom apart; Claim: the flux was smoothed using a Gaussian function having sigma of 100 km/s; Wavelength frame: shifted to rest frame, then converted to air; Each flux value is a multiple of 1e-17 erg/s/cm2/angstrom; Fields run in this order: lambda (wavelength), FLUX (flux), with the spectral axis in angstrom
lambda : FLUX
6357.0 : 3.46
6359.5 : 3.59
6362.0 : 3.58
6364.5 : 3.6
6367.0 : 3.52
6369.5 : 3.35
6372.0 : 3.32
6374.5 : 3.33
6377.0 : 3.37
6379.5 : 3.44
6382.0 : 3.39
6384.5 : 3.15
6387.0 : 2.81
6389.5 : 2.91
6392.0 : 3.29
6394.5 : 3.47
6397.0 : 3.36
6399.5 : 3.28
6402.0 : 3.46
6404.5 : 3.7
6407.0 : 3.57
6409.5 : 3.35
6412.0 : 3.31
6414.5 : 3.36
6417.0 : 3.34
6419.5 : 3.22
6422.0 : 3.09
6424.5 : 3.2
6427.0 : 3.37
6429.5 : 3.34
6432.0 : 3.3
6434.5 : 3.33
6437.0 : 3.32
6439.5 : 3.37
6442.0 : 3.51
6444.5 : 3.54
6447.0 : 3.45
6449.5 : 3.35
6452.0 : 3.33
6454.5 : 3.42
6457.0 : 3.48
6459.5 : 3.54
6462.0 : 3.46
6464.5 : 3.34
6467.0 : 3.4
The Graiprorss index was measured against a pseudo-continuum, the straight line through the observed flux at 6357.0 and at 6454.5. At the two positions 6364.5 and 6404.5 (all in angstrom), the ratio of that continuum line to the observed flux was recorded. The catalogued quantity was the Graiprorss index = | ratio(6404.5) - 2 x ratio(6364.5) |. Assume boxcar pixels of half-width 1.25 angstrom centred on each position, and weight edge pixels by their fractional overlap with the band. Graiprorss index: 0.99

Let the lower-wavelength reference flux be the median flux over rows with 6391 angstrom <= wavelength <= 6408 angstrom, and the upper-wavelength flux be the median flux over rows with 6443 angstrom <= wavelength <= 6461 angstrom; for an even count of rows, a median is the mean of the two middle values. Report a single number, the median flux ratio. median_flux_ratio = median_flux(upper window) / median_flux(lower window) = 1.00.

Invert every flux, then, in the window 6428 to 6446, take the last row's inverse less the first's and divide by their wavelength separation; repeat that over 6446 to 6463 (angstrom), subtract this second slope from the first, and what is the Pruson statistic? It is -0.0011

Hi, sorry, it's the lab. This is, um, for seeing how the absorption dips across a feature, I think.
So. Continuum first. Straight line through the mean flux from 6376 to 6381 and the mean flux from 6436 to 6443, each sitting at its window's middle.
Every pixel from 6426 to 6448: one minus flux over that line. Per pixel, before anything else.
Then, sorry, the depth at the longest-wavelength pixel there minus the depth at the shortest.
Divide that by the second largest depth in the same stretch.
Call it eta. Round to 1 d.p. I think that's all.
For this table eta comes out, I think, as -1.0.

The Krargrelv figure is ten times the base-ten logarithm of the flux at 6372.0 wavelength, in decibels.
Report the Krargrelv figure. 5.21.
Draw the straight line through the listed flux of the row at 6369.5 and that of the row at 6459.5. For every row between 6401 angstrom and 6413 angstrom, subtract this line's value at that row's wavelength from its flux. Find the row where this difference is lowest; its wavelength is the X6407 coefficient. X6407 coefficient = 6412.0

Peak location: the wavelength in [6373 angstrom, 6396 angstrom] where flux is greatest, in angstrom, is 6394.5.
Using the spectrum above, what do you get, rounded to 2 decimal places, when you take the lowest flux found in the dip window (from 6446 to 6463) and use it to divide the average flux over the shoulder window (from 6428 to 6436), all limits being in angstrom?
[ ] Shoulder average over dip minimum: 1.00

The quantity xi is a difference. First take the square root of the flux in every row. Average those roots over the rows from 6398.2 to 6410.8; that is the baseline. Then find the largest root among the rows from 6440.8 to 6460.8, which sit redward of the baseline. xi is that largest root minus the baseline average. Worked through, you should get 0.02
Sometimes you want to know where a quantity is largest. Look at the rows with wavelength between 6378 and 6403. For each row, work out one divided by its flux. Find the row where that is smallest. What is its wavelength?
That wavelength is 6394.5 angstrom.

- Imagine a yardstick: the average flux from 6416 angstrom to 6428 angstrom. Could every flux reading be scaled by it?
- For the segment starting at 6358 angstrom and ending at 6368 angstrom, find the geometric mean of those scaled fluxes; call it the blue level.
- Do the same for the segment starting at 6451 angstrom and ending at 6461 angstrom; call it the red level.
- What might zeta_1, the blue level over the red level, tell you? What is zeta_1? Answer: 1.04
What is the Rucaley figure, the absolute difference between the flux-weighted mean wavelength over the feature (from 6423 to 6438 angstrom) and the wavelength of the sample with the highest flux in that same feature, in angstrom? 3.8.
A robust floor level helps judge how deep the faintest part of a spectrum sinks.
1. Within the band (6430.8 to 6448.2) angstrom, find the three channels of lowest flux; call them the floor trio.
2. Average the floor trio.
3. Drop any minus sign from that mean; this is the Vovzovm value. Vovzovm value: 3.32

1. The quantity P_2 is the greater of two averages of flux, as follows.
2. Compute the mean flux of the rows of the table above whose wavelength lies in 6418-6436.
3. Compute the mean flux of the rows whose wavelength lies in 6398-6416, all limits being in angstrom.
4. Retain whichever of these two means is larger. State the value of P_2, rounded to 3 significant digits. 3.43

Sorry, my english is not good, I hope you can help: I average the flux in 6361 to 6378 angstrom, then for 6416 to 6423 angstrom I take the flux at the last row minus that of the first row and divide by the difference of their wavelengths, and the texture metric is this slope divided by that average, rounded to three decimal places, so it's -0.015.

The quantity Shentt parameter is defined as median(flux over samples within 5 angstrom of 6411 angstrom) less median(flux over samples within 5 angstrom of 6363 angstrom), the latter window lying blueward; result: -0.23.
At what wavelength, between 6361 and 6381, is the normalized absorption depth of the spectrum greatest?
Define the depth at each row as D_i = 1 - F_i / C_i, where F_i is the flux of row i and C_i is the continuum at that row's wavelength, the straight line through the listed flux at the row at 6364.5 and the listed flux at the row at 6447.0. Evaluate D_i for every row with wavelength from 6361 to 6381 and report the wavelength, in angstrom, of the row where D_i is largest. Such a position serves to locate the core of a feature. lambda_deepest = 6372.0 angstrom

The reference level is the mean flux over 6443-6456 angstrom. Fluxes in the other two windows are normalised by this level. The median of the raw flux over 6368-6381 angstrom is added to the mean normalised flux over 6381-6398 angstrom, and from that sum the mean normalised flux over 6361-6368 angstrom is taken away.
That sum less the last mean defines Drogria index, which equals 3.24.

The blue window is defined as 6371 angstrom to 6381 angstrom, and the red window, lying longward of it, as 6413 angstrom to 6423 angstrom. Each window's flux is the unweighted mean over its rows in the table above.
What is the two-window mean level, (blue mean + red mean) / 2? 3.31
